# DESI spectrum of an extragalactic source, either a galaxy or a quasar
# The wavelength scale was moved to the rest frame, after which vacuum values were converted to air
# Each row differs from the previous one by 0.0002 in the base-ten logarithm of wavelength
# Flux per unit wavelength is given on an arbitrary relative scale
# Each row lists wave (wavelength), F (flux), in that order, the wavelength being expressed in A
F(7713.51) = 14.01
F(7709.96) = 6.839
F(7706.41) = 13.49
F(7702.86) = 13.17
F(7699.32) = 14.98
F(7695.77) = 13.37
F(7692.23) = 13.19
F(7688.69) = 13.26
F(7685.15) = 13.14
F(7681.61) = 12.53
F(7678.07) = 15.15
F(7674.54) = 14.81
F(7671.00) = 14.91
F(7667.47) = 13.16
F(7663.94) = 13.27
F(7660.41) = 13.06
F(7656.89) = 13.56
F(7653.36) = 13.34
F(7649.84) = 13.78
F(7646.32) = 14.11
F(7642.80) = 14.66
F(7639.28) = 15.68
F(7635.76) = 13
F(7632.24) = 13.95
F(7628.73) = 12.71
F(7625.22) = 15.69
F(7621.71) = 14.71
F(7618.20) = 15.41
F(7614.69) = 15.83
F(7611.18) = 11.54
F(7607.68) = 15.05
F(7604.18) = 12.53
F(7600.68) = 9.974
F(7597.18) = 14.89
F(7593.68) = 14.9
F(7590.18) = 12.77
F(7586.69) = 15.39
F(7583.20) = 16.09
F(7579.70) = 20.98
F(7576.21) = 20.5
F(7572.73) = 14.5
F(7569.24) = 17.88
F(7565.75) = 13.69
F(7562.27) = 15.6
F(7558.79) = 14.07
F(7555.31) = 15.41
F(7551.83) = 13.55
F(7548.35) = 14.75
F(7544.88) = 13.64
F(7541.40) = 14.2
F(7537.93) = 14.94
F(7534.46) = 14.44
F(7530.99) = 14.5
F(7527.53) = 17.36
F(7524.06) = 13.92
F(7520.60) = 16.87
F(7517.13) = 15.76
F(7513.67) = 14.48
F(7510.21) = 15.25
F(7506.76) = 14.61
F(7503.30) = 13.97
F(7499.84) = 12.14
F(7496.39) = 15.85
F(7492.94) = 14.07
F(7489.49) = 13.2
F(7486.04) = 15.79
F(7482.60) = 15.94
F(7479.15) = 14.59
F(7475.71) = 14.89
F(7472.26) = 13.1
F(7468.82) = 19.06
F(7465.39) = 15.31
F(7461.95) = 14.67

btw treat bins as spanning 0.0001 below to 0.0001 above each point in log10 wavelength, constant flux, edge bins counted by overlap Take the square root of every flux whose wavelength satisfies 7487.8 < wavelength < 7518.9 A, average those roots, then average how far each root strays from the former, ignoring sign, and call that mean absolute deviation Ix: 0.12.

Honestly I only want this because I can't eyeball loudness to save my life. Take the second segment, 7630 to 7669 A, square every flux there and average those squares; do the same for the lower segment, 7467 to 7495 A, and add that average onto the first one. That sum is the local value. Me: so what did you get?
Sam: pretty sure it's 421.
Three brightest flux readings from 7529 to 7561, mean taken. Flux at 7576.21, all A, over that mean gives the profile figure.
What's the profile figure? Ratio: 1.36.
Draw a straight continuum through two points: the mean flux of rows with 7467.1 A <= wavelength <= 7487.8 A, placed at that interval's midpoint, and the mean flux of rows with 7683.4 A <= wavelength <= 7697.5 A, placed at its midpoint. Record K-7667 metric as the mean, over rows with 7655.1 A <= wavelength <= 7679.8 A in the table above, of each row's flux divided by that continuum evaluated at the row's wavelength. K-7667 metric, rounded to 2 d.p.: 1.04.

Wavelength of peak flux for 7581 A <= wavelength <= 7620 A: 7583.20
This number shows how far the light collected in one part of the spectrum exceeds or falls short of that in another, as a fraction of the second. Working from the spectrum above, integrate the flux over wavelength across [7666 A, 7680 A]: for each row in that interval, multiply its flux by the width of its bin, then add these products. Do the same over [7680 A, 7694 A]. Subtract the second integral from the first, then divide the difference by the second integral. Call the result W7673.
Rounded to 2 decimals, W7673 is 0.11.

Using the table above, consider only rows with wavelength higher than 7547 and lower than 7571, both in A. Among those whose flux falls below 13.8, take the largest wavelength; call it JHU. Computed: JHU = 7565.75 A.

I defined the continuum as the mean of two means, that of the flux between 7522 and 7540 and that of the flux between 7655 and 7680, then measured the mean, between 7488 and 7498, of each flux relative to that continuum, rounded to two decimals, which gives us 0.99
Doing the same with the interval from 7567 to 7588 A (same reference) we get 1.21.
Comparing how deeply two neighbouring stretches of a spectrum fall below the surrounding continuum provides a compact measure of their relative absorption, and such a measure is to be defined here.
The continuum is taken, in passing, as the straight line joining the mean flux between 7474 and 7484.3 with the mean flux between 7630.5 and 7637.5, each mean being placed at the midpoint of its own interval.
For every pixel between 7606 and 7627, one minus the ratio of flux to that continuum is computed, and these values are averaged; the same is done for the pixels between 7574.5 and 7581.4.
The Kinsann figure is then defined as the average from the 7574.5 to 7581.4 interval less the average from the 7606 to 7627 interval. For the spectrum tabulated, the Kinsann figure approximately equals -0.40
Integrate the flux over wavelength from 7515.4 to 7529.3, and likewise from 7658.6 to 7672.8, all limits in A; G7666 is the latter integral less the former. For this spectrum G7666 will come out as -29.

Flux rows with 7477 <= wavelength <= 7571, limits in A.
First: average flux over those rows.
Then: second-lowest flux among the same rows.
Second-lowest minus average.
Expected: -1.6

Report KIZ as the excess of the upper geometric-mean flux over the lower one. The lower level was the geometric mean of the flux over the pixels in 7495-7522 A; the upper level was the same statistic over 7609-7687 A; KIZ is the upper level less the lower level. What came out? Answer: -0.85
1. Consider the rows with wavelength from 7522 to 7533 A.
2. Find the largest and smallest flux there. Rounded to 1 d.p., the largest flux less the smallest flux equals 3.4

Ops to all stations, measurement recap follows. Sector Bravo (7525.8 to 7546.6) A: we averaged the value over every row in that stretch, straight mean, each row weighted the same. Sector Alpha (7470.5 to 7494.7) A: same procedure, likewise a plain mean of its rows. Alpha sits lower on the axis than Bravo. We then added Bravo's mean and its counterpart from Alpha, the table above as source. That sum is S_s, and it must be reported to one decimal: 29.4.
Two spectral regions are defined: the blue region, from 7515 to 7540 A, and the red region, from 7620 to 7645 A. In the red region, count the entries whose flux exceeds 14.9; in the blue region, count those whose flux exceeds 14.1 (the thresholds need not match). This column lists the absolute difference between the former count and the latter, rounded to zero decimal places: 4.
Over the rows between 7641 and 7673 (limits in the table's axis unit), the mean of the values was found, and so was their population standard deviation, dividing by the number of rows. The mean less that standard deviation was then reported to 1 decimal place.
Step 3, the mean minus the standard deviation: 13.1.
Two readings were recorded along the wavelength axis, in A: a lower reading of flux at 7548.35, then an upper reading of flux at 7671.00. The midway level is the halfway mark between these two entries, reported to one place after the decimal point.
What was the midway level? 14.8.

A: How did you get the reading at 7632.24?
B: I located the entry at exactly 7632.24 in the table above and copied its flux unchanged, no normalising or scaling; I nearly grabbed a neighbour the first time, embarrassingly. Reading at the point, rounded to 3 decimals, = 13.950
